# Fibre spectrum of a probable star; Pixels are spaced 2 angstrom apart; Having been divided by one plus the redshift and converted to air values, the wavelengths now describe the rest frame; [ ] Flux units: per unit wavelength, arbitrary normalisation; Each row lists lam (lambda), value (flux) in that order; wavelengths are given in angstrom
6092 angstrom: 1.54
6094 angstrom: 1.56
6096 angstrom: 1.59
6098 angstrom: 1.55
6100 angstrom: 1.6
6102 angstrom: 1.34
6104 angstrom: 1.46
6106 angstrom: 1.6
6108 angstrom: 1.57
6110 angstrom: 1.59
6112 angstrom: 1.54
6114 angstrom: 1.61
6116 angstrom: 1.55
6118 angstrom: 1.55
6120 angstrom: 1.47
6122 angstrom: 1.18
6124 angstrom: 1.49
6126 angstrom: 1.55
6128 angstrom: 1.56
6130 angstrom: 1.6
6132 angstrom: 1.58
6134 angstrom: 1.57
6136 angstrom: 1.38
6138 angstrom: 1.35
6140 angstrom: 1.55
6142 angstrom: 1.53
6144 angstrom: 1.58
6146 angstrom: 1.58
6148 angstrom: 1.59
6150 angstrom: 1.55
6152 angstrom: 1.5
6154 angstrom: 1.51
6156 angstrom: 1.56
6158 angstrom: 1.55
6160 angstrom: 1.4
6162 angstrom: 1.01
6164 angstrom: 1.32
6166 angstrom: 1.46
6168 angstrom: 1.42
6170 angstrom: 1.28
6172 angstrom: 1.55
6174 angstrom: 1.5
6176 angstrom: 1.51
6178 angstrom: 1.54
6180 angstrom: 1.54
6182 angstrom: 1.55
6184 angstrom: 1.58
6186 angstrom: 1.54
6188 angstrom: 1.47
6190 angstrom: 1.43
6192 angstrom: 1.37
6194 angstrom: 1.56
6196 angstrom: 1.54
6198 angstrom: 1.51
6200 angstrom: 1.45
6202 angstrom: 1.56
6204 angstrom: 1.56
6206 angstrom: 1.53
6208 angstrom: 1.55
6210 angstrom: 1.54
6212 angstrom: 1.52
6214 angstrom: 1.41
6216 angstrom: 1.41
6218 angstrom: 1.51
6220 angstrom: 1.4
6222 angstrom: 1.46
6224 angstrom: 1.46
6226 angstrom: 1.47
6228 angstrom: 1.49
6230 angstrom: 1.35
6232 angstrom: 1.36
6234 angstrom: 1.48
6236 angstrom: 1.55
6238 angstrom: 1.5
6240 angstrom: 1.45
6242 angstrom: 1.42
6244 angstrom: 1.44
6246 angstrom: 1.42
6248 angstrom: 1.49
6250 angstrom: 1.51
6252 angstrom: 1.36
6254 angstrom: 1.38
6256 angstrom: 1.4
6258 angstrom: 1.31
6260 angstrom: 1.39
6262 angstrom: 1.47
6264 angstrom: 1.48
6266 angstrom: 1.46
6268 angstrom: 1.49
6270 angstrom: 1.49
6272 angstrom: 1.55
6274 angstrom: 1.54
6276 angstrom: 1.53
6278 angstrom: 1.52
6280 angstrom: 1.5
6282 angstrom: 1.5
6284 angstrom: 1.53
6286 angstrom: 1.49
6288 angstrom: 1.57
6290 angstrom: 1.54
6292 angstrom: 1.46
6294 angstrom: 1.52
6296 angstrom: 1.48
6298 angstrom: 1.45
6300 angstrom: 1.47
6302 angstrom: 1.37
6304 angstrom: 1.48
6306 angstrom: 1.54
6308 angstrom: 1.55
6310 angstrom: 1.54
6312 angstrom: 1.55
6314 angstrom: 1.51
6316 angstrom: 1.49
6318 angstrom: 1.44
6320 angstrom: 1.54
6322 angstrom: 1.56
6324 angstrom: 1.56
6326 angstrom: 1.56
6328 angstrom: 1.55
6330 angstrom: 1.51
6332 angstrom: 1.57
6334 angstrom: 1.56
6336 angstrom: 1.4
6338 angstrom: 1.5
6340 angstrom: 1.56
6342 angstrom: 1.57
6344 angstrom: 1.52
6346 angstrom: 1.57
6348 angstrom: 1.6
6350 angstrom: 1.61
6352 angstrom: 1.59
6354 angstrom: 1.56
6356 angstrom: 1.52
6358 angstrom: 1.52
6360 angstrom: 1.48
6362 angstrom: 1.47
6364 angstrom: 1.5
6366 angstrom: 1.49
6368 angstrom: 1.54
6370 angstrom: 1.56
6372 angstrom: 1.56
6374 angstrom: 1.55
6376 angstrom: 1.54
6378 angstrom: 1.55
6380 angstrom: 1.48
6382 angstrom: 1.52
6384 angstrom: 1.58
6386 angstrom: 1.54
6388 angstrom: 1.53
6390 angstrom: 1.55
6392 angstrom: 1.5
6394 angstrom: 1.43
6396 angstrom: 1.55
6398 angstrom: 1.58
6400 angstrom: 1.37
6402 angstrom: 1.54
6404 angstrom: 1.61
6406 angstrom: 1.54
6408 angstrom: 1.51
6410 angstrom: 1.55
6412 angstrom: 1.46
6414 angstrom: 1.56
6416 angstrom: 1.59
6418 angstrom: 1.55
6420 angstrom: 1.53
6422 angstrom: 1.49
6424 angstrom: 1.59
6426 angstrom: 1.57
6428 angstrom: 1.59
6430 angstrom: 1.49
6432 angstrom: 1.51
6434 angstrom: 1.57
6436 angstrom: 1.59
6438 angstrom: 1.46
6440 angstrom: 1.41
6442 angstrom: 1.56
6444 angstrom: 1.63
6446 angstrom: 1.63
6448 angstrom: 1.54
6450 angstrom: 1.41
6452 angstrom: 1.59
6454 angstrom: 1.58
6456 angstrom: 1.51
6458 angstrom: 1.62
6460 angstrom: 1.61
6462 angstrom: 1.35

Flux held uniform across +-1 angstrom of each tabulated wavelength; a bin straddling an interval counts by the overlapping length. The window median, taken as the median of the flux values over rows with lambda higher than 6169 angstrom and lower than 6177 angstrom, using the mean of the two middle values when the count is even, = 1.505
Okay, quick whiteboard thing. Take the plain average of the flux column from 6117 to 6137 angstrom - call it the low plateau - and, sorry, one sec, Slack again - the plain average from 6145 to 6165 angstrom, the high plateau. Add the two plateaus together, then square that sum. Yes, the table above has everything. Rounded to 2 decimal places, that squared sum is 8.70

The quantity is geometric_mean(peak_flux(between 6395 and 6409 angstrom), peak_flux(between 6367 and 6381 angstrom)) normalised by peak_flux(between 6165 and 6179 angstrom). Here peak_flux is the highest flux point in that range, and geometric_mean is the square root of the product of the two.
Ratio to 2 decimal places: 1.02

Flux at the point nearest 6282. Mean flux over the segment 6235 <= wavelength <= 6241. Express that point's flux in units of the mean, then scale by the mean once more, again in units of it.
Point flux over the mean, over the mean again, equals 0.67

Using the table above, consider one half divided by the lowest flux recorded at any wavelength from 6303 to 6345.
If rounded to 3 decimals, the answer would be 0.357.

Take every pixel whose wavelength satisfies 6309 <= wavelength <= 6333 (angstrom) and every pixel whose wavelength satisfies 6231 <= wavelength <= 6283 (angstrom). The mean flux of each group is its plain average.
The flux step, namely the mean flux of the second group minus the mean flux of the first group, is -0.07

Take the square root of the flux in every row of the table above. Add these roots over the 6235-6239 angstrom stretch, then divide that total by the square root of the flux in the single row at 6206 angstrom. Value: 2.00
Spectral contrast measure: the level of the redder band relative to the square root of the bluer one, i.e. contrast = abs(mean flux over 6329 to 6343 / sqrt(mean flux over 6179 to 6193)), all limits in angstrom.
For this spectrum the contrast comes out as 1.25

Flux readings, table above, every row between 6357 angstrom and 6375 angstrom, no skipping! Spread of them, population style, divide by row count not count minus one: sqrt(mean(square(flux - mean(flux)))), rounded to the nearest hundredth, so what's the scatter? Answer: 0.03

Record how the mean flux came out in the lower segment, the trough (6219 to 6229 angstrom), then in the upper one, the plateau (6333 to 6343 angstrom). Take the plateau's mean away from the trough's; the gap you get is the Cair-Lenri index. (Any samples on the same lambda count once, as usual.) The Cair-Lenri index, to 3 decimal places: -0.062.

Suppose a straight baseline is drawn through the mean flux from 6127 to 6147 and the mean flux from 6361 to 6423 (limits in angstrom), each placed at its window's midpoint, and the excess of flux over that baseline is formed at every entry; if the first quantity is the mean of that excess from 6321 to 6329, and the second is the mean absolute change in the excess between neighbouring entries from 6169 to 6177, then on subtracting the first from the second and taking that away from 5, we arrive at 4.92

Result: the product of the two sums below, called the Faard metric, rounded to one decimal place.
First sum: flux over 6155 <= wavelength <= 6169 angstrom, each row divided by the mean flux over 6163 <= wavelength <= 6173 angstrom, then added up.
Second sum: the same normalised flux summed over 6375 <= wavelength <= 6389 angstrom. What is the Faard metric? 52.8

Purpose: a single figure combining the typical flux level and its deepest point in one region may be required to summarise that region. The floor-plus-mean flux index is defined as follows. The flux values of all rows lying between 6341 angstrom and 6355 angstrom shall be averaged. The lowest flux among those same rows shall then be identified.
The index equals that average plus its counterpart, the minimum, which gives 3.09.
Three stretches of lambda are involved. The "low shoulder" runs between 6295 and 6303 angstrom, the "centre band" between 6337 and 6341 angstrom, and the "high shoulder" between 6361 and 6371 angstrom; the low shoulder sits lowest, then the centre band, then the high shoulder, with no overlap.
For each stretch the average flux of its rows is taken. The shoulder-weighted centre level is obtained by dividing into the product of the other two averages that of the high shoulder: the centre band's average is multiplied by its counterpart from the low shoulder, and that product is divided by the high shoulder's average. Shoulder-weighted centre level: 1.46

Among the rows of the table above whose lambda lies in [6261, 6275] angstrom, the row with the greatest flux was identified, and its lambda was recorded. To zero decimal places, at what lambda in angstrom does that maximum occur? 6272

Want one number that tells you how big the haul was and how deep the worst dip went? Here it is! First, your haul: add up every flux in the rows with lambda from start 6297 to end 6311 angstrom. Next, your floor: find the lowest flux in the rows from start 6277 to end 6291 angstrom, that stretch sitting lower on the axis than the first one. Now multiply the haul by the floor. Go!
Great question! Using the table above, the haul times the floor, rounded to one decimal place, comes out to 15.5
